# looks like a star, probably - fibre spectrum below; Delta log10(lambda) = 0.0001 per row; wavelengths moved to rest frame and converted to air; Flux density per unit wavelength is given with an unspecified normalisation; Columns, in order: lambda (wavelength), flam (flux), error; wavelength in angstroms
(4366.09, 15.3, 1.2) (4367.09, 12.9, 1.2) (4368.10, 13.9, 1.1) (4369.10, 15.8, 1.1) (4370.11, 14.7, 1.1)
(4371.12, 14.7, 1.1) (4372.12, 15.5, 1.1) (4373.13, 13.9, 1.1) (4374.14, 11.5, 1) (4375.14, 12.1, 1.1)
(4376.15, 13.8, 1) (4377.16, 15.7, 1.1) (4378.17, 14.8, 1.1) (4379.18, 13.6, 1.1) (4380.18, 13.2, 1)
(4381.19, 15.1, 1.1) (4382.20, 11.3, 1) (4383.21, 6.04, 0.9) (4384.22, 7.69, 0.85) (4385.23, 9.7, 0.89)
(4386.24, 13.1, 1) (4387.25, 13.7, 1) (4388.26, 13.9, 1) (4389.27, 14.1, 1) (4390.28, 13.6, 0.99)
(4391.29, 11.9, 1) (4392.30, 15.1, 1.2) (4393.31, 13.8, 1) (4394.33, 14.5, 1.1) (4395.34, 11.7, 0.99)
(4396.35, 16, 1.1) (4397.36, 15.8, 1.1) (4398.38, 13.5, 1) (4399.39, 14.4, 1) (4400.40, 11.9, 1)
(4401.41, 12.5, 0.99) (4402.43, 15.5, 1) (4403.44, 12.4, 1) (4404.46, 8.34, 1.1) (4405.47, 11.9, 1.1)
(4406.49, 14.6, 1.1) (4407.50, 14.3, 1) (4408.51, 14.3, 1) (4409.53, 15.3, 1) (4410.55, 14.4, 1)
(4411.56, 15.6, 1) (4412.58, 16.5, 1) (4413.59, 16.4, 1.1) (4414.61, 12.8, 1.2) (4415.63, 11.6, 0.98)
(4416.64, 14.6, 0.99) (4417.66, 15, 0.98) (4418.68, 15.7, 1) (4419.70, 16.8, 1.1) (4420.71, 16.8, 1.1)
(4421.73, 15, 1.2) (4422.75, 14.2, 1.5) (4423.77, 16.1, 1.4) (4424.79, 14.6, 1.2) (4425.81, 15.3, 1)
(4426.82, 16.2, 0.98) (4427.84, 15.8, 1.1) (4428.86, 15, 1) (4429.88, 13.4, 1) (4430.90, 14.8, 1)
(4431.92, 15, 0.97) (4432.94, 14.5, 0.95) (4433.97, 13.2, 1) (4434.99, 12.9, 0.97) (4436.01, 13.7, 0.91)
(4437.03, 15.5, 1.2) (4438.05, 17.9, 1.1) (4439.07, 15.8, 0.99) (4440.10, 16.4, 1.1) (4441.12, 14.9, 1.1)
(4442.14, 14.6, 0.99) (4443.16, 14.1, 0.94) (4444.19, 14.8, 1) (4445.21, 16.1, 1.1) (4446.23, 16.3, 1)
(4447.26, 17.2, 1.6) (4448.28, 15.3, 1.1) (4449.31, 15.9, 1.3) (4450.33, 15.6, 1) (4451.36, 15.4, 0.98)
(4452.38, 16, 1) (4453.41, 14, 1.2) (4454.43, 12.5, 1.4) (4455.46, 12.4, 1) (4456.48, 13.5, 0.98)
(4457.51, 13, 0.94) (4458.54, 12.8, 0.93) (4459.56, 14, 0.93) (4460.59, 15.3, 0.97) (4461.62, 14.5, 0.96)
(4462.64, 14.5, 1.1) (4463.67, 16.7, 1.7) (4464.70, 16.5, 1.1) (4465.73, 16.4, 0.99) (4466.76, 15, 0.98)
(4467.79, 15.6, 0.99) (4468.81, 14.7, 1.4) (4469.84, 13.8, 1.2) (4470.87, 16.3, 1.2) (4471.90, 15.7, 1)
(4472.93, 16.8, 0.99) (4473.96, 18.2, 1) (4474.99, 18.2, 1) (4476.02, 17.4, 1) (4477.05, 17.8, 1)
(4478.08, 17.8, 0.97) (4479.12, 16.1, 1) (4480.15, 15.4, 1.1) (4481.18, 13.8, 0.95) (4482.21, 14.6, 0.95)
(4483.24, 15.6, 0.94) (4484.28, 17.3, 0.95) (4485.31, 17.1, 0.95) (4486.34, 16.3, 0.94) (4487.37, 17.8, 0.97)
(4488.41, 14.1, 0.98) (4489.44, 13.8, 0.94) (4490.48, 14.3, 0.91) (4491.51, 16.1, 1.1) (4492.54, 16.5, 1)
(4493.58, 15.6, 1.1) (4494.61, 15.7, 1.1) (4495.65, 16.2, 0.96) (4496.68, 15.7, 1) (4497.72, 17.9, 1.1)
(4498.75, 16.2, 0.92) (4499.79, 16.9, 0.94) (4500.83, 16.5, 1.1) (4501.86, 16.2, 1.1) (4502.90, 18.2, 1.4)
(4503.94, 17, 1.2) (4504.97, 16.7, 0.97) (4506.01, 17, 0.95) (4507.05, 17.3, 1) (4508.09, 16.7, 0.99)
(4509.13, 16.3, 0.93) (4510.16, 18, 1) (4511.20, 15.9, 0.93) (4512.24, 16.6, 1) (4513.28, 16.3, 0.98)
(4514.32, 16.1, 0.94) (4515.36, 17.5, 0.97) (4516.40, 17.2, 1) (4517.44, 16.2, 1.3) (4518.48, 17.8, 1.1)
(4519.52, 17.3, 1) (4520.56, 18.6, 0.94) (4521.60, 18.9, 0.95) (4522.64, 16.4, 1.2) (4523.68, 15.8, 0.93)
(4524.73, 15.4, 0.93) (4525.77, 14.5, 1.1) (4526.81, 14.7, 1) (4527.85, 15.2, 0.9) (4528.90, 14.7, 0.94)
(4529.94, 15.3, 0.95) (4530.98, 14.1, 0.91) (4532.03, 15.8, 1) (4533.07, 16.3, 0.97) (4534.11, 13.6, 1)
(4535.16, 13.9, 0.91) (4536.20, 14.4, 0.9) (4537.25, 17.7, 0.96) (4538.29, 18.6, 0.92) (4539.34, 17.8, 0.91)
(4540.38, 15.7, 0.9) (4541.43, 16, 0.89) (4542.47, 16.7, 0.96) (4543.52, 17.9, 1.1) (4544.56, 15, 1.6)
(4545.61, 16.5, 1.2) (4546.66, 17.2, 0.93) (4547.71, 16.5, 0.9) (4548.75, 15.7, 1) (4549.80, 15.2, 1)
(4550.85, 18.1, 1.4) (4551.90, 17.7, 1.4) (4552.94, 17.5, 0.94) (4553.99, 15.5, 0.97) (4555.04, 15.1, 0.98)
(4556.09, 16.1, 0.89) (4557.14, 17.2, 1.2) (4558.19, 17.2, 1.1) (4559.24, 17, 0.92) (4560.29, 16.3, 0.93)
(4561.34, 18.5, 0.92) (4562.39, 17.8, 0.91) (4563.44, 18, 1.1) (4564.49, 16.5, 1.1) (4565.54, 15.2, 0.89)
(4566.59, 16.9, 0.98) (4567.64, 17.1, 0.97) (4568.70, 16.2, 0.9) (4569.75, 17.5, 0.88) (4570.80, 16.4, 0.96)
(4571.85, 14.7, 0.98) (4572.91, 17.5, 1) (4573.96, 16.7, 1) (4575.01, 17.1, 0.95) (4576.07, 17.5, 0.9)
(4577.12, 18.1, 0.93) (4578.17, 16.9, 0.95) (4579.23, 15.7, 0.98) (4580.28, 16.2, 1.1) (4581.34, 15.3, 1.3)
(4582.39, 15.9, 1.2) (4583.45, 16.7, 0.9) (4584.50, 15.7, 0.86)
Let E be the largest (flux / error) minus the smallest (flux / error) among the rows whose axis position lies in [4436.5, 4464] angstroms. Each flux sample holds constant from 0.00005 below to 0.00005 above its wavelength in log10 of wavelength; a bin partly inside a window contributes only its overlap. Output 7.4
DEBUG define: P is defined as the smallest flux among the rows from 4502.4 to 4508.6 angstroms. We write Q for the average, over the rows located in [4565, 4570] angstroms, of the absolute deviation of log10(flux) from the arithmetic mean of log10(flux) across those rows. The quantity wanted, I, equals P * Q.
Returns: 0.31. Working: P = 16.7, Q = 0.019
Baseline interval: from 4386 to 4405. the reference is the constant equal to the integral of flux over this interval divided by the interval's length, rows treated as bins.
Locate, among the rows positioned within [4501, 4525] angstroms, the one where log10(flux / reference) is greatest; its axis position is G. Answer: 4521.60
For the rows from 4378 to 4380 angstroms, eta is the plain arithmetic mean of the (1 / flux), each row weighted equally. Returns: 0.071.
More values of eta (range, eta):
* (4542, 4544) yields 0.058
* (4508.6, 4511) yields 0.058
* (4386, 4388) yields 0.075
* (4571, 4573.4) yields 0.063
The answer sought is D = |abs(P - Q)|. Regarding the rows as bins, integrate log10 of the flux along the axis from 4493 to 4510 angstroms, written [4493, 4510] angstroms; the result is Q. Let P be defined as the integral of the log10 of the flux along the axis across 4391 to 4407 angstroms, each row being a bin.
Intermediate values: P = 17.9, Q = 20.8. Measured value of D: 2.8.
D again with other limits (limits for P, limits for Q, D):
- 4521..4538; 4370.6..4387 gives 2.3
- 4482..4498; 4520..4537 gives 1.0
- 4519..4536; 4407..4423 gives 1.5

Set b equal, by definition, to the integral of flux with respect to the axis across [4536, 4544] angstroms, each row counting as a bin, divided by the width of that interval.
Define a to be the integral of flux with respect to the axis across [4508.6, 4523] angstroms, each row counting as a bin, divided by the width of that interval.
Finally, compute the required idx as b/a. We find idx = 0.99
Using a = 17.09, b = 16.9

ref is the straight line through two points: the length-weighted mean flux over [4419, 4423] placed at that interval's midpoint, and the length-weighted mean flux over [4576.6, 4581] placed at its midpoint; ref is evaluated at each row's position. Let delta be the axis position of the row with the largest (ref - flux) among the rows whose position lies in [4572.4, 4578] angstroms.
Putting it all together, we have 4573.96 angstroms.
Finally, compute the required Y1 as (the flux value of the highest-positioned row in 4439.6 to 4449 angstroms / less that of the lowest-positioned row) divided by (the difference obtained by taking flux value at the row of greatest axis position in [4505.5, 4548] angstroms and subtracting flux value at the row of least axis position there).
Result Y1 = 2.2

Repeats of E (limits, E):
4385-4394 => 3.2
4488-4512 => 5.0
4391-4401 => 2.7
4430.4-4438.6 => 3.4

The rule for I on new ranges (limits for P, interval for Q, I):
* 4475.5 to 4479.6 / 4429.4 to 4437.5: 0.41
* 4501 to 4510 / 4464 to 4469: 0.29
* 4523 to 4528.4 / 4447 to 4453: 0.18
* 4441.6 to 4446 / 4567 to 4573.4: 0.30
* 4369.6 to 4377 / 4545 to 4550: 0.19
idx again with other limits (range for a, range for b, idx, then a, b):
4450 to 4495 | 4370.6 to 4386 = 0.81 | 15.47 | 12.6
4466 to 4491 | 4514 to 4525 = 1.07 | 15.98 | 17.1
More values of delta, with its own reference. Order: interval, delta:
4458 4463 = 4458.54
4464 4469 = 4468.81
